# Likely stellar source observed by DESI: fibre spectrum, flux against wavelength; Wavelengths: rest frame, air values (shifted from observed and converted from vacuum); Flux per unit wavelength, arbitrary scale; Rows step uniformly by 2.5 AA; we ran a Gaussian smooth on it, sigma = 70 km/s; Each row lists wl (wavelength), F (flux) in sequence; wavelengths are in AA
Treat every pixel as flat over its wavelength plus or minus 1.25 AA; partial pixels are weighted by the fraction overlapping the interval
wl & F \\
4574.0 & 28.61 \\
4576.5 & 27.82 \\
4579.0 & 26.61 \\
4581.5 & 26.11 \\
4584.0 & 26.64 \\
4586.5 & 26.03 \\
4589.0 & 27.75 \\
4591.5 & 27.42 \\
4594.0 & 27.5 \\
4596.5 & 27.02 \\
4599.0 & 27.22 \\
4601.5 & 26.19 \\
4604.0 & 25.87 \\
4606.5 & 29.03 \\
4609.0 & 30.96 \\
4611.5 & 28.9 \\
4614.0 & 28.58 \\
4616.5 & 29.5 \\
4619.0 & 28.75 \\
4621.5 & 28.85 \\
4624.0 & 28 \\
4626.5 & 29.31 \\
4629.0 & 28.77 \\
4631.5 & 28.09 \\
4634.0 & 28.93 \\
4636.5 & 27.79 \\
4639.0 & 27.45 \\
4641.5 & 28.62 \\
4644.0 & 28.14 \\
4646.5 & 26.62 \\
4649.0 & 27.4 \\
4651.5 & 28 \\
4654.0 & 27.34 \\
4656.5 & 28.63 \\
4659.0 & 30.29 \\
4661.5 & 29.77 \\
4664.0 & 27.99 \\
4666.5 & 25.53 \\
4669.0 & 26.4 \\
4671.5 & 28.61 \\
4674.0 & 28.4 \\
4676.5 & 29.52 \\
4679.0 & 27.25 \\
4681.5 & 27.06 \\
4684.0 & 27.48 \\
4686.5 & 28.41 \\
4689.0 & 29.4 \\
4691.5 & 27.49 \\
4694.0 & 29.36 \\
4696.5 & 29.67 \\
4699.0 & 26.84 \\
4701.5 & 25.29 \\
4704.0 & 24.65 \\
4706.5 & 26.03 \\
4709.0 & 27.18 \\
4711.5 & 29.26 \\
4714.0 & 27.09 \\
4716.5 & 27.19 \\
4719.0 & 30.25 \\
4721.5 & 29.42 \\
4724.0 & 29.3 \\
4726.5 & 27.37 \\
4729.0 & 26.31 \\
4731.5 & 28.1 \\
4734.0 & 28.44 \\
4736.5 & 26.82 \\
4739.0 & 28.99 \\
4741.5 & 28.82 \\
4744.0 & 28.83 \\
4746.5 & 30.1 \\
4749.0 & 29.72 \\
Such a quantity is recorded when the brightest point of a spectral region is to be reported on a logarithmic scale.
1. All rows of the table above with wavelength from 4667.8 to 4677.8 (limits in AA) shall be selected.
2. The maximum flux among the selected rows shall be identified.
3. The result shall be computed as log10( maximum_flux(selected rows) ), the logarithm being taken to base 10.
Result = 1.47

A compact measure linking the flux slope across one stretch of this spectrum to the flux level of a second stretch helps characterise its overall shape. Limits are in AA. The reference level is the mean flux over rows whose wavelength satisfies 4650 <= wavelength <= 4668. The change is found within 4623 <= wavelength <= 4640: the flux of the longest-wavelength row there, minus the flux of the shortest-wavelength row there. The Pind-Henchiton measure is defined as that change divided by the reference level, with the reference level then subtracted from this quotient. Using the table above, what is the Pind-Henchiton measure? -28.2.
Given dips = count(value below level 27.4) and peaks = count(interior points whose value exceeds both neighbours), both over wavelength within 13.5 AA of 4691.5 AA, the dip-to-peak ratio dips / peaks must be 2.5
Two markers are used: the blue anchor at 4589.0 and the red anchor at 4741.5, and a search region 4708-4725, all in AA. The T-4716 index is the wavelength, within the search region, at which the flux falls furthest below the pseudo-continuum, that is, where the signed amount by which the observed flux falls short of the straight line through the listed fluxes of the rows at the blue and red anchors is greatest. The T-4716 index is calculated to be 4714.0 AA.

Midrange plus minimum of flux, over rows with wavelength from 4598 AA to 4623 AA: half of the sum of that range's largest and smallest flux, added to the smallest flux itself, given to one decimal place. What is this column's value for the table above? 54.3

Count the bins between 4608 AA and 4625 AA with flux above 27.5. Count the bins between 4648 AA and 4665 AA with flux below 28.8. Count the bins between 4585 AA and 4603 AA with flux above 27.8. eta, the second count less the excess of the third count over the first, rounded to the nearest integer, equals 12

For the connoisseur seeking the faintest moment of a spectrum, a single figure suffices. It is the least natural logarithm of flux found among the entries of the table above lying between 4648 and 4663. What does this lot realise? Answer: 3.31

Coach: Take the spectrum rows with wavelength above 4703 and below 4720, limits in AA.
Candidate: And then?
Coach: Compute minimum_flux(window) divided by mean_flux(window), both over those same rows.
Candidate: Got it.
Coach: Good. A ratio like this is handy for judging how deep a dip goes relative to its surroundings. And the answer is 0.900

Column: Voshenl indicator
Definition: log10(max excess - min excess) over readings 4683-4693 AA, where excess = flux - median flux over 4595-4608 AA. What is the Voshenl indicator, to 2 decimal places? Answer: 0.28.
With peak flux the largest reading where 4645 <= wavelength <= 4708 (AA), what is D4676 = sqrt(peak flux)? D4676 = 5.50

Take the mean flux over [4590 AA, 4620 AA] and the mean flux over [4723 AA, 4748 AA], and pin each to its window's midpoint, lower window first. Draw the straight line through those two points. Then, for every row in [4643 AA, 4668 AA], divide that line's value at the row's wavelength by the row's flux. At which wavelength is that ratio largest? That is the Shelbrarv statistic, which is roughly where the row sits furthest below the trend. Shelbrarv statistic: 4666.5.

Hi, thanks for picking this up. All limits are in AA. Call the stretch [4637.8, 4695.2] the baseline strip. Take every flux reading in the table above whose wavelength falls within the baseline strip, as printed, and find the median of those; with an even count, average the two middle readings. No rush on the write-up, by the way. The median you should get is 28.0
